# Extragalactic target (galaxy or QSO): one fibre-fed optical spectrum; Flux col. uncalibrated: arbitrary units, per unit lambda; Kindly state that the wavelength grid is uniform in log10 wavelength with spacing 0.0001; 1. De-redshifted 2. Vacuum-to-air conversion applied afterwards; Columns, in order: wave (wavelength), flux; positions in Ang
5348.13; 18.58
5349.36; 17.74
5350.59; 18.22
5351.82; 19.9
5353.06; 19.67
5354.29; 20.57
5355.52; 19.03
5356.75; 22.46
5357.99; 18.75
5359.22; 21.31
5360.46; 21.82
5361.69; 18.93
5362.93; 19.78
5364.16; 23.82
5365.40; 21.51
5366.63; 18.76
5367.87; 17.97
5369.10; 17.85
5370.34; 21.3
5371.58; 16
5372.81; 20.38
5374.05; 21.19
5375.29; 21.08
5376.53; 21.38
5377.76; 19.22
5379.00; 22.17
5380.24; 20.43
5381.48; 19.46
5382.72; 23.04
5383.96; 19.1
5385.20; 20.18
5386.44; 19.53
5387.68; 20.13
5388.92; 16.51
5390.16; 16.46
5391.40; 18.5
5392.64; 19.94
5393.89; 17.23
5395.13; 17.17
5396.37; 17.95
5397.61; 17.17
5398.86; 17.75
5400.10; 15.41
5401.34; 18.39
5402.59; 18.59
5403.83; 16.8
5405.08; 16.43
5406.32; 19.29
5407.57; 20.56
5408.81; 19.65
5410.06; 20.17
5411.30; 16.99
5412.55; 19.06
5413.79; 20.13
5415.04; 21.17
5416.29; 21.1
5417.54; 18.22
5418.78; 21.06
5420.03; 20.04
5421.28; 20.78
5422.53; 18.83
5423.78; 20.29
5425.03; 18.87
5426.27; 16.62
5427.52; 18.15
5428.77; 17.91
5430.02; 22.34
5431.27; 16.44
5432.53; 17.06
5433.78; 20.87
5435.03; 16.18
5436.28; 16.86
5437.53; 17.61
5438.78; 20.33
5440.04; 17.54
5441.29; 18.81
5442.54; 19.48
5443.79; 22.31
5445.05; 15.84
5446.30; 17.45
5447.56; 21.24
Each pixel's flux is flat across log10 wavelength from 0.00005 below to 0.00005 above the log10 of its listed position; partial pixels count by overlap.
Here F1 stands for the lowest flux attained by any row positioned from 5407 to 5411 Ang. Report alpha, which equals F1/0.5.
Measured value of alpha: 39.3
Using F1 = 19.65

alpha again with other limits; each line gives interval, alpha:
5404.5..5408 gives 32.9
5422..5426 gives 37.7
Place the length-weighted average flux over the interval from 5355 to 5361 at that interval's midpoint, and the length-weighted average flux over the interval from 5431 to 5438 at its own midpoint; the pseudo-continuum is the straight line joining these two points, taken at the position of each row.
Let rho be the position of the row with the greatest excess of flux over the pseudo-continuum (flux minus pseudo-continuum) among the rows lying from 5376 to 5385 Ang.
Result 5382.72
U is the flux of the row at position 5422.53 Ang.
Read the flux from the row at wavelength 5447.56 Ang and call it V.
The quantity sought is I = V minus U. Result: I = 2.4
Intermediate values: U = 18.83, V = 21.24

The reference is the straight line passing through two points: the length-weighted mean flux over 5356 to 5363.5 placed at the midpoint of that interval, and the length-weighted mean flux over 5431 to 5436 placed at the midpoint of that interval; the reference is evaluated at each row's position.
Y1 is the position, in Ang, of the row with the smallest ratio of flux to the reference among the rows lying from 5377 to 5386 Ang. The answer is 5377.76 Ang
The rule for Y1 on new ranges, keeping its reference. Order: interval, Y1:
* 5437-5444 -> 5437.53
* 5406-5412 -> 5411.30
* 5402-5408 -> 5405.08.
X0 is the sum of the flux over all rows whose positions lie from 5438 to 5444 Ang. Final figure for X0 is 98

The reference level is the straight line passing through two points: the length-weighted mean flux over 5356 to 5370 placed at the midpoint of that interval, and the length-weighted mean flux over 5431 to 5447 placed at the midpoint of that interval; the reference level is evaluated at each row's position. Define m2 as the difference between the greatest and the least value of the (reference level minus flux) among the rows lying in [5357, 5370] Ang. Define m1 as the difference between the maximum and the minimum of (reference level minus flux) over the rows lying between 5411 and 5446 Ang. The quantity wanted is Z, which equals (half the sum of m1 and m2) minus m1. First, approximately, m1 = 6.44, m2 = 5.8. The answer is -0.299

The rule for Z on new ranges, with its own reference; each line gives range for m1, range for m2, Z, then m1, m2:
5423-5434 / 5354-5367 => -0.317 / 5.87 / 5.2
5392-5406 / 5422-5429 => -0.364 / 4.33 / 3.6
